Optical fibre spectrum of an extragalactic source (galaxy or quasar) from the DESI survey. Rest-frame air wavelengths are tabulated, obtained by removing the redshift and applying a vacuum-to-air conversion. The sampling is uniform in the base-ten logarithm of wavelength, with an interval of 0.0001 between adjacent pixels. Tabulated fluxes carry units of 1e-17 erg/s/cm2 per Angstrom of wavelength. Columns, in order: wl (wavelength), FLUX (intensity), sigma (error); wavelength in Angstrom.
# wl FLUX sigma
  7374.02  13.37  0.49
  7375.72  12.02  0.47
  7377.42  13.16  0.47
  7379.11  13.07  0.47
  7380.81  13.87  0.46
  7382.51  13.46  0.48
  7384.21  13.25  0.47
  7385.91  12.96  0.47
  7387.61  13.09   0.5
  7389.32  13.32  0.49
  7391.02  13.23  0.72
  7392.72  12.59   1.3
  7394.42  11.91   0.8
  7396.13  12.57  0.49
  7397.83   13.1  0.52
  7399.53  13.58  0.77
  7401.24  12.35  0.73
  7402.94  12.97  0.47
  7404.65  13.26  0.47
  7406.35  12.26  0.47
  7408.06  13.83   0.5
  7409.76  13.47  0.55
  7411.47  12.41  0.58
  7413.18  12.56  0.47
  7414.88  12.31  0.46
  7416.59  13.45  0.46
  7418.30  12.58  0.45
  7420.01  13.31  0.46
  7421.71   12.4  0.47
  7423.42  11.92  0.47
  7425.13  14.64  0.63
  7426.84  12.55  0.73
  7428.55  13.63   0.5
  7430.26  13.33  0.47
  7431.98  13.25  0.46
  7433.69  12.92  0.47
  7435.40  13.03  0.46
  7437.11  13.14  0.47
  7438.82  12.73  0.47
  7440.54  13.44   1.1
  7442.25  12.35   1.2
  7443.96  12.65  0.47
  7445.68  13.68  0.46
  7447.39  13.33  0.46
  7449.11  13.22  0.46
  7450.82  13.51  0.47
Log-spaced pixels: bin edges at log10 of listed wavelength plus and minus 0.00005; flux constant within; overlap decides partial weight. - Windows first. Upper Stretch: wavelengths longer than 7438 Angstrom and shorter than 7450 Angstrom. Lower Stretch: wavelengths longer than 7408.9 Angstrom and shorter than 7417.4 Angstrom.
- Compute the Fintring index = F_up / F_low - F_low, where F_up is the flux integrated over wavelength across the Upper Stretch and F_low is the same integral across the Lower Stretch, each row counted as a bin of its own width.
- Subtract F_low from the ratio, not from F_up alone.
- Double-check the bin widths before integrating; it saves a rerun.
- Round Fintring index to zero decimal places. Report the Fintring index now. -108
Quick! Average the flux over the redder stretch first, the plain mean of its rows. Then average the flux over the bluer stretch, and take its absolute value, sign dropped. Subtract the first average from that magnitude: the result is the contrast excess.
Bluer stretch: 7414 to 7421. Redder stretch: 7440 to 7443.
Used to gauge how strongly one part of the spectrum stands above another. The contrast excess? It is 0.0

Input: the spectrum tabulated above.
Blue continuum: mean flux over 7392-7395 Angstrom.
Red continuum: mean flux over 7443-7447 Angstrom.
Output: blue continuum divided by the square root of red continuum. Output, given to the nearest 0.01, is 3.38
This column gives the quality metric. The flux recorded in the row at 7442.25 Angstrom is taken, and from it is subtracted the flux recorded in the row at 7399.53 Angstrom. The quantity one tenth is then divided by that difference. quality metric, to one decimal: -0.1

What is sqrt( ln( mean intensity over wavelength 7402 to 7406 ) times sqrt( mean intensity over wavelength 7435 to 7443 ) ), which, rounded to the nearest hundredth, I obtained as 3.04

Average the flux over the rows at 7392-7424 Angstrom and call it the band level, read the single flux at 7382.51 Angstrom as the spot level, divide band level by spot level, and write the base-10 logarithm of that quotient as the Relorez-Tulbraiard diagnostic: -0.022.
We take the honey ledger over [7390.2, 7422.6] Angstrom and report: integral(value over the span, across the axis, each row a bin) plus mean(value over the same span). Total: 429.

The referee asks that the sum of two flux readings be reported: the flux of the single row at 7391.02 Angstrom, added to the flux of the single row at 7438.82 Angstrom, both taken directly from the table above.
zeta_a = 26.0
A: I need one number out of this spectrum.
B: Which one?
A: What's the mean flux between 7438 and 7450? 13.1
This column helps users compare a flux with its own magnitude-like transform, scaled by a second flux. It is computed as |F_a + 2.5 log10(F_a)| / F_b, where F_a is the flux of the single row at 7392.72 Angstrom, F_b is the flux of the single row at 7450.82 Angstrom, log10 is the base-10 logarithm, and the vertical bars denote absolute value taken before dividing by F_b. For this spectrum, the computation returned 1.14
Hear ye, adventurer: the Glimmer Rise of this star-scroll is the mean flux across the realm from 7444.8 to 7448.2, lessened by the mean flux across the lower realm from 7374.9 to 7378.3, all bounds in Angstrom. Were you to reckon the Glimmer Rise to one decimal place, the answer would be 0.9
